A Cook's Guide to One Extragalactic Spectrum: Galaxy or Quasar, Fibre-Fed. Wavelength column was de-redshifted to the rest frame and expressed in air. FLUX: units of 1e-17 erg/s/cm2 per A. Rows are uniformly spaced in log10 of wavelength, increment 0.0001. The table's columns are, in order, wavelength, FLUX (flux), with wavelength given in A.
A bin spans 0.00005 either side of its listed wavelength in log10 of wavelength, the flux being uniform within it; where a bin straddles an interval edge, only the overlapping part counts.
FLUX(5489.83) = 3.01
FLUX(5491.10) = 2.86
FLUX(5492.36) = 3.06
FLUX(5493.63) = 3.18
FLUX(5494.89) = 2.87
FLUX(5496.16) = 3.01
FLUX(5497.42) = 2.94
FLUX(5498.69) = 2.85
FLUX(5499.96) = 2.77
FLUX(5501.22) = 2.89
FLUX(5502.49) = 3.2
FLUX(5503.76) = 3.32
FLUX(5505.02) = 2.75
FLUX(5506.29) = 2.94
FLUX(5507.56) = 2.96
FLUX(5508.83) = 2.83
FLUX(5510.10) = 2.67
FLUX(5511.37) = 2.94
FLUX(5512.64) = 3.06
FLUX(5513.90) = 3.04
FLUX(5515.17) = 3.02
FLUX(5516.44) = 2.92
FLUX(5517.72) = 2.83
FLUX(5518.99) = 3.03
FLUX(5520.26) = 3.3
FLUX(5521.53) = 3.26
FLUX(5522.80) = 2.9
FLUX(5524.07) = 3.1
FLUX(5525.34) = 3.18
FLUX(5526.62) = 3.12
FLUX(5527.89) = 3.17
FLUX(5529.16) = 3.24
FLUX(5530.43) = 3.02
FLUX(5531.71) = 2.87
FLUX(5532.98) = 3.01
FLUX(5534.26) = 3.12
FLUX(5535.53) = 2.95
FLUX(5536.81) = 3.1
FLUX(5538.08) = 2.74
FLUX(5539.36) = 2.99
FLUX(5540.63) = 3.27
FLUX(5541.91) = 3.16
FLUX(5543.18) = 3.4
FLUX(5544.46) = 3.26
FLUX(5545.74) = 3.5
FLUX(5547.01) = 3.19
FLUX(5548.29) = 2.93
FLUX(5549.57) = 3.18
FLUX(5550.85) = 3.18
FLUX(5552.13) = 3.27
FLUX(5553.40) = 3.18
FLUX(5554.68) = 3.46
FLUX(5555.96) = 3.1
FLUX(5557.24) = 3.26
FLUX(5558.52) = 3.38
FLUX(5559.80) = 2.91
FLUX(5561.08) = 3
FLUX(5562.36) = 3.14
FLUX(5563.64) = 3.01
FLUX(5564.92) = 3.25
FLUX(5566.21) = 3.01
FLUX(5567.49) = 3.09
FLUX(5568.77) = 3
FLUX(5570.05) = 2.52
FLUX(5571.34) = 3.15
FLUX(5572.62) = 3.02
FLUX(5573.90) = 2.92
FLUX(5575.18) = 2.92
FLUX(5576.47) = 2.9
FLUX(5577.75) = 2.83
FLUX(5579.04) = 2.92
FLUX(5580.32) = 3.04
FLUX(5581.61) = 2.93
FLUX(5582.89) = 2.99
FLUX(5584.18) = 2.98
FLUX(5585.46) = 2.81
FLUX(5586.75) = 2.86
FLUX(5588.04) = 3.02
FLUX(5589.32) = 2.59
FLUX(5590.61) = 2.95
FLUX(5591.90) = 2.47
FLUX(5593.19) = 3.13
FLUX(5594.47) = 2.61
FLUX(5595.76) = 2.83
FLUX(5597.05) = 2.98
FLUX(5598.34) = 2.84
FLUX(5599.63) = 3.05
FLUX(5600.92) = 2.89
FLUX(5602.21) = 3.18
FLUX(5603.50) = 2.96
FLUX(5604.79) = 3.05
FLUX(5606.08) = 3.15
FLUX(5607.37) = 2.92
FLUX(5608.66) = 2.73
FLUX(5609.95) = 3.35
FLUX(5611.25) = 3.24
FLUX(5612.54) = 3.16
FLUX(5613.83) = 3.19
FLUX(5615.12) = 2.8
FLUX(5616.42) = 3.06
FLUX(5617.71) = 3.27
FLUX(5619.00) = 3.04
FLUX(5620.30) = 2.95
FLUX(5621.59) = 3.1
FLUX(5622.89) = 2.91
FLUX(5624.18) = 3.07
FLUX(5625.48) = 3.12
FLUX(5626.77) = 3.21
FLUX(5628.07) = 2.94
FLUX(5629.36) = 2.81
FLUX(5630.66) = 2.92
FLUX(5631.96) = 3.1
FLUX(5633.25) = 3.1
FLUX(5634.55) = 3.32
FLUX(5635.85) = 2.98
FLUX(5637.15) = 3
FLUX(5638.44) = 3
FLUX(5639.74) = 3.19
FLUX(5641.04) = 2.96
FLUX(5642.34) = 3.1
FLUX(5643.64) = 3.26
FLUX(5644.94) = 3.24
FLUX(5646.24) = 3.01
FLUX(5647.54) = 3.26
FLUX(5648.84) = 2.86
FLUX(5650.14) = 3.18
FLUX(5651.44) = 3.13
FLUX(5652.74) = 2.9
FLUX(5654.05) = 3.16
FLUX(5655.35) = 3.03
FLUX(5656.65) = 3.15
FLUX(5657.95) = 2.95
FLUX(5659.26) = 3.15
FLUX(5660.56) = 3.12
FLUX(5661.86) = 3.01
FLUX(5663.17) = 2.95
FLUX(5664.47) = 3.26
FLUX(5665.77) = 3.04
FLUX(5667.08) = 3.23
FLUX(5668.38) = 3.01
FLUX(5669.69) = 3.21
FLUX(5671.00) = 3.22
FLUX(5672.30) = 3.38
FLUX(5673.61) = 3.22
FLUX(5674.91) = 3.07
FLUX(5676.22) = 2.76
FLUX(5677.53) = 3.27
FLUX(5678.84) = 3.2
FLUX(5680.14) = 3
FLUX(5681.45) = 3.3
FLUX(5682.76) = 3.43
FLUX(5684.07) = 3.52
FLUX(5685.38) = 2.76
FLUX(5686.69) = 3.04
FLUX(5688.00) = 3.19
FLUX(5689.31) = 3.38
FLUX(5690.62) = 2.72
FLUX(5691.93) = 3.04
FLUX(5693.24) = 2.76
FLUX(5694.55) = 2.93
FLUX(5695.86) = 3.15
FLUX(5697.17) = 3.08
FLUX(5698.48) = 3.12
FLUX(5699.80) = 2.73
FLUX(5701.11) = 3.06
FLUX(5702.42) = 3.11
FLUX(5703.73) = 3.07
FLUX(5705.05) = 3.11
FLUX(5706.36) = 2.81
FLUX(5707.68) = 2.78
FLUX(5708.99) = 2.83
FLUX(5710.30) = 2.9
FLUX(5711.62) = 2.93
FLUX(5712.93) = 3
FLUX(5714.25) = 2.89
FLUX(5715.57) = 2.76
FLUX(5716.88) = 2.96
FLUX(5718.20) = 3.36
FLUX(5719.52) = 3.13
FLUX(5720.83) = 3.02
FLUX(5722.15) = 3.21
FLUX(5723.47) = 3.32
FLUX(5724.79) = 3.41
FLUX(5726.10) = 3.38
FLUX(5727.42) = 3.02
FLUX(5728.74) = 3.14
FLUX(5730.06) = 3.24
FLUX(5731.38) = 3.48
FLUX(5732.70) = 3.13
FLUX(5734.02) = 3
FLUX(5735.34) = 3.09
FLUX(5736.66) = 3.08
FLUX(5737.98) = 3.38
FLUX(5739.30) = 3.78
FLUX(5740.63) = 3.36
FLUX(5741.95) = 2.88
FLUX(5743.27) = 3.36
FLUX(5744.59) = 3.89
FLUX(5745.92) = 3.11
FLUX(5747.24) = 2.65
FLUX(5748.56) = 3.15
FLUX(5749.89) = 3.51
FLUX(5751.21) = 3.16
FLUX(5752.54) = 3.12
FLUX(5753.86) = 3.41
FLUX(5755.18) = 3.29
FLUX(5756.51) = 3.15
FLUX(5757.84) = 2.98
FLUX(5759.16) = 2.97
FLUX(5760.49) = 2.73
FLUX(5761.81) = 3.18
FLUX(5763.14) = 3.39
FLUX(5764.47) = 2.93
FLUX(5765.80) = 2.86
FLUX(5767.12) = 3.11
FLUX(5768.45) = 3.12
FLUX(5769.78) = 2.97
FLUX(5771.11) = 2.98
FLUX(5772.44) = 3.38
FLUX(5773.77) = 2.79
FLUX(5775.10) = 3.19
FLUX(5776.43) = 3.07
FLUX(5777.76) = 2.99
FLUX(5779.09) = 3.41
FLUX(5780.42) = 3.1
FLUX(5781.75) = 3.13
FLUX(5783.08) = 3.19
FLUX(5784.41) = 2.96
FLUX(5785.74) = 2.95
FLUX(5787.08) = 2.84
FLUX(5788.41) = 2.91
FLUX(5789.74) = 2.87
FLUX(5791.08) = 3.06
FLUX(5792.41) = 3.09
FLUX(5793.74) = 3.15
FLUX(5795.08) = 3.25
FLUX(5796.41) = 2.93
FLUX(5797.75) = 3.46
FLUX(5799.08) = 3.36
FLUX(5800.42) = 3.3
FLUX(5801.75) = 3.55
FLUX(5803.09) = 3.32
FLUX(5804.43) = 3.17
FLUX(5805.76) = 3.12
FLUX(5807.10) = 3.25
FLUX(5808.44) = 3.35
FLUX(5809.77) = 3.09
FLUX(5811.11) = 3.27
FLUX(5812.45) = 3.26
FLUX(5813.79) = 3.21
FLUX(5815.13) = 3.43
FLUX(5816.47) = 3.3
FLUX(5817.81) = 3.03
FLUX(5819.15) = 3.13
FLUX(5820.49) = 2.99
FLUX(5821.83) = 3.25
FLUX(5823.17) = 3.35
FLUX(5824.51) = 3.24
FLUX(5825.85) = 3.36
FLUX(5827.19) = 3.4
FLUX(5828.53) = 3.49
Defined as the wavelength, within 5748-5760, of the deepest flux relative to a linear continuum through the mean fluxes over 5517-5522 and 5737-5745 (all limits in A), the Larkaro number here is 5759.16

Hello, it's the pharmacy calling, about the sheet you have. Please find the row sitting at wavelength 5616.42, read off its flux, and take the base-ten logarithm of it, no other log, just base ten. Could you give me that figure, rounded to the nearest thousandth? 0.486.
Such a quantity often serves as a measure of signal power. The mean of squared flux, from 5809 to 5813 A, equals 10.3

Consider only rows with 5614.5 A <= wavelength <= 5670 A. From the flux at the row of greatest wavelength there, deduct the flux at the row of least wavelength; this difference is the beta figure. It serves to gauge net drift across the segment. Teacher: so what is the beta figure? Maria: 0.41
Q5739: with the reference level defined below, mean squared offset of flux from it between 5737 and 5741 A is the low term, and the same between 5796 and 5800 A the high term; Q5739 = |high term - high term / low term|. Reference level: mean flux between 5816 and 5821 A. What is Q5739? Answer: 0.3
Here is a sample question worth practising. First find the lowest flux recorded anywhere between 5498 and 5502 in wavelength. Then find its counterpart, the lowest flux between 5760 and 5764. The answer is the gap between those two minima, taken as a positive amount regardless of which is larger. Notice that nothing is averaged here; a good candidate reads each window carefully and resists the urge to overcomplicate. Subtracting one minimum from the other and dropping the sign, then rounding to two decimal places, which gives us 0.04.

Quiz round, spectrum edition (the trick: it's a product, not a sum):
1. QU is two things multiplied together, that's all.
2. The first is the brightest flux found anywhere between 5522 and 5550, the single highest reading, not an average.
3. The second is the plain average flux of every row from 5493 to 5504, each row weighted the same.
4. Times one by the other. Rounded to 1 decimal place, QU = 10.5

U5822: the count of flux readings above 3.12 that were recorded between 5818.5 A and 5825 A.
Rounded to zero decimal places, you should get 4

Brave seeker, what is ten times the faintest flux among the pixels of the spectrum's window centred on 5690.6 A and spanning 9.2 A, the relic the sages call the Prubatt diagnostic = 27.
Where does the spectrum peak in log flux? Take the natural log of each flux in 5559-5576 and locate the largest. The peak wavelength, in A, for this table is 5564.92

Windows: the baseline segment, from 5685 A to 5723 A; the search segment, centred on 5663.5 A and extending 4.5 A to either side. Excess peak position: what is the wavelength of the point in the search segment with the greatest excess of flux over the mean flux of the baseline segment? 5664.47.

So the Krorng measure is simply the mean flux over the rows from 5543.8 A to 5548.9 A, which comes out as 3.22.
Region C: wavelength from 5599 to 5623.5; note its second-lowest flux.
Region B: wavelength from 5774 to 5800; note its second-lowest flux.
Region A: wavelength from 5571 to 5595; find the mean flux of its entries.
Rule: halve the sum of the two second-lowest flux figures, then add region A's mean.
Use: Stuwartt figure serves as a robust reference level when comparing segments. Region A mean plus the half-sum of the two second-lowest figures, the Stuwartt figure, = 5.73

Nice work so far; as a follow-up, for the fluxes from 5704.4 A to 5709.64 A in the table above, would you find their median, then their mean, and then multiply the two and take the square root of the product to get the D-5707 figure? 2.85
